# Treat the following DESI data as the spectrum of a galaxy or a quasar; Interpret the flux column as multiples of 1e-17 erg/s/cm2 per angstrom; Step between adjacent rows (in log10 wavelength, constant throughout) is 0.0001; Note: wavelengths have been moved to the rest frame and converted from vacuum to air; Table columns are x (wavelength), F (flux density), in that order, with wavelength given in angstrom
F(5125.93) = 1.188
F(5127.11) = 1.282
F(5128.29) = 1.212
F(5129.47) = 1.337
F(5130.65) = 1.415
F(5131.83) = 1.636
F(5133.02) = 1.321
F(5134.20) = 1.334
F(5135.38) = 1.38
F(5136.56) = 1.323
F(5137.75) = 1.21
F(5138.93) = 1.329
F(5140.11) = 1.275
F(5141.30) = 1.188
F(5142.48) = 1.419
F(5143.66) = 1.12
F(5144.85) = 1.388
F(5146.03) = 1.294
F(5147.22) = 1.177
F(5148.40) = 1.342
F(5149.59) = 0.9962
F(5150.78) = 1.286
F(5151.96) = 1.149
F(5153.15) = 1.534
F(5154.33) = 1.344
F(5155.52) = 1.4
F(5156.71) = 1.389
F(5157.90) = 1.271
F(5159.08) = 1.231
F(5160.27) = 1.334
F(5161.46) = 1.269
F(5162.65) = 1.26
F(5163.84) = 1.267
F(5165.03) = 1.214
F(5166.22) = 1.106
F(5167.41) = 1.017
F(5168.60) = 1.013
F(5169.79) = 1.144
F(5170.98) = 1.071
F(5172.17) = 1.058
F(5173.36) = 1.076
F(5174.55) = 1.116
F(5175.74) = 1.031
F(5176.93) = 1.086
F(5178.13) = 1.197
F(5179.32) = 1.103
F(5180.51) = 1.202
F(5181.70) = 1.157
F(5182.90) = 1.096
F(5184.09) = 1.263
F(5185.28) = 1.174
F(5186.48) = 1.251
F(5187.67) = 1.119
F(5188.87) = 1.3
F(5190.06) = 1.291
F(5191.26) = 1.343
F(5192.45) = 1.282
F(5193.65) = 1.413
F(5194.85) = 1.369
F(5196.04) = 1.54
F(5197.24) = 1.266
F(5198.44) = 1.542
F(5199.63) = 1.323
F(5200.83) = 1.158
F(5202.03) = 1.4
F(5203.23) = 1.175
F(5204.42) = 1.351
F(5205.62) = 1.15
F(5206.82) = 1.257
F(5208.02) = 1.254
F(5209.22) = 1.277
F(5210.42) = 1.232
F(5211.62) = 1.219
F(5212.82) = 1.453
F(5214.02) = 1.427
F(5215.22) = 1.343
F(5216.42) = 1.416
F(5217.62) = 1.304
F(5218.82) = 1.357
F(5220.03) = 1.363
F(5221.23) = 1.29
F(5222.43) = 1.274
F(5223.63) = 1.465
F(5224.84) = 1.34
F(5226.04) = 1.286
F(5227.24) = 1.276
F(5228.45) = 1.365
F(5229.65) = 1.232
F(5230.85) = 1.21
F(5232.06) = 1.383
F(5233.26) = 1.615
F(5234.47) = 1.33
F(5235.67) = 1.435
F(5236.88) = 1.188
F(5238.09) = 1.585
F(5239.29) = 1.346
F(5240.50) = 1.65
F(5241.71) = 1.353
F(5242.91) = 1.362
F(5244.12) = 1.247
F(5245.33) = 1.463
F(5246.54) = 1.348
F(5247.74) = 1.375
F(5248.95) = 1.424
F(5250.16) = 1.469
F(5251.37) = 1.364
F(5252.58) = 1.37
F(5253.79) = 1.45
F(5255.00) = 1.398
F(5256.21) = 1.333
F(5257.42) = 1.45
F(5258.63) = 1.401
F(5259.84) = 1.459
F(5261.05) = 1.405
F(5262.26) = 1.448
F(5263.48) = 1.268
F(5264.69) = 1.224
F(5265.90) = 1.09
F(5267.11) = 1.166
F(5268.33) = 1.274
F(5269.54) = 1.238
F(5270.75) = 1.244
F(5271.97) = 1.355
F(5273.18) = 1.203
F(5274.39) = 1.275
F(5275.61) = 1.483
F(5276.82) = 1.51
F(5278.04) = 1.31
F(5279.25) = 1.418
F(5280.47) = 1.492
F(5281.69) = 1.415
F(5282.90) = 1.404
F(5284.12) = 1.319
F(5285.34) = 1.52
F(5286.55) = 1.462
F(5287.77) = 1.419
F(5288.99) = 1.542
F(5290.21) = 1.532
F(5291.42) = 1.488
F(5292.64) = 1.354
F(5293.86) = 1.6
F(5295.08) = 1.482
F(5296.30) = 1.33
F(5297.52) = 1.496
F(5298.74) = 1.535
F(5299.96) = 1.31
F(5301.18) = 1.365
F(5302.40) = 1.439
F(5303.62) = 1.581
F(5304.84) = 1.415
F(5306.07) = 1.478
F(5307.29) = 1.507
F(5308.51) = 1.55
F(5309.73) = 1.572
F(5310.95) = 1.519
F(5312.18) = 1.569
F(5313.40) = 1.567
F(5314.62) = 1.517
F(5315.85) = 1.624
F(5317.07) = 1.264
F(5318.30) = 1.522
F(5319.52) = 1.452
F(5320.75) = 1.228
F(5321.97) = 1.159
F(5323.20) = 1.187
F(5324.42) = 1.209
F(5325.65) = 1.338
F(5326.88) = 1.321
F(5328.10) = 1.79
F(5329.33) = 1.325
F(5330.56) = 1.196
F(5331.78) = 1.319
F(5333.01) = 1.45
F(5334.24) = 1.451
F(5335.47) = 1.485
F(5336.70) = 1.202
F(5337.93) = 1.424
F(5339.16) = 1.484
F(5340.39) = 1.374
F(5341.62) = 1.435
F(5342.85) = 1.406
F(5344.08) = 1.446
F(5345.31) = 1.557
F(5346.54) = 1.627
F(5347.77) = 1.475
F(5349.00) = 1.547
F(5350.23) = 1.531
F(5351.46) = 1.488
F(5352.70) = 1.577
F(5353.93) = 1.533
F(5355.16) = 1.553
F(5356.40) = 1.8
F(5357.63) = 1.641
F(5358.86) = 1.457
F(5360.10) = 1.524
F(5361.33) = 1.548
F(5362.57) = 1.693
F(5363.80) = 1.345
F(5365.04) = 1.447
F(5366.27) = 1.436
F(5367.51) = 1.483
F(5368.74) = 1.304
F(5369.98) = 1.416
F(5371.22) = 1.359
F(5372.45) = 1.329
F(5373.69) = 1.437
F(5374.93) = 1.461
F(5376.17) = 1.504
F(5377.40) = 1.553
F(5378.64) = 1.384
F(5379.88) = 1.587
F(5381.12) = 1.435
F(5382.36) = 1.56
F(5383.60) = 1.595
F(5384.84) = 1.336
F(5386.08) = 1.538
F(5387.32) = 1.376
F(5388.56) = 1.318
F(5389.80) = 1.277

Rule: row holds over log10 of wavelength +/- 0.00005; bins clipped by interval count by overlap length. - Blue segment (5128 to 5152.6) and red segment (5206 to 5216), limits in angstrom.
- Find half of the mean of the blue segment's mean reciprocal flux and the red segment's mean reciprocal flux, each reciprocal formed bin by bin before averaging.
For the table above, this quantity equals 0.39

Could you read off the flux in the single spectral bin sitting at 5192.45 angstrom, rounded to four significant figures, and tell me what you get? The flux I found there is 1.282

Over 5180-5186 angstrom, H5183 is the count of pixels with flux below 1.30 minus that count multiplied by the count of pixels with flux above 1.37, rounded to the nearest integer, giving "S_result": 5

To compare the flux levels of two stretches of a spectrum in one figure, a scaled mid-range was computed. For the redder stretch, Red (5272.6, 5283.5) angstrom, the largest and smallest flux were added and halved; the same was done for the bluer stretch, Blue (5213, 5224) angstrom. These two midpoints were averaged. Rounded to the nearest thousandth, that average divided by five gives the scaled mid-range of 0.273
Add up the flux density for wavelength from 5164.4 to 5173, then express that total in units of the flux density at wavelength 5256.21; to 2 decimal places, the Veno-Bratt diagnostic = 5.72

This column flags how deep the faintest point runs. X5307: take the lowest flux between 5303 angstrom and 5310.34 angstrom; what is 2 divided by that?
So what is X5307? 1.4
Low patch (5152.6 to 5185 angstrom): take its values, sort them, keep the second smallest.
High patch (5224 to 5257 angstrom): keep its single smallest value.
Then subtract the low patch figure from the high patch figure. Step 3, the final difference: 0.17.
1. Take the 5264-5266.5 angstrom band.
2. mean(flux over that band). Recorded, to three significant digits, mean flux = 1.16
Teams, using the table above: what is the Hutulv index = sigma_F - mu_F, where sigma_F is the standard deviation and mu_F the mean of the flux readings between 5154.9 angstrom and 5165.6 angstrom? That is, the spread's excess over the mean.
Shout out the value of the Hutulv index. -1.23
